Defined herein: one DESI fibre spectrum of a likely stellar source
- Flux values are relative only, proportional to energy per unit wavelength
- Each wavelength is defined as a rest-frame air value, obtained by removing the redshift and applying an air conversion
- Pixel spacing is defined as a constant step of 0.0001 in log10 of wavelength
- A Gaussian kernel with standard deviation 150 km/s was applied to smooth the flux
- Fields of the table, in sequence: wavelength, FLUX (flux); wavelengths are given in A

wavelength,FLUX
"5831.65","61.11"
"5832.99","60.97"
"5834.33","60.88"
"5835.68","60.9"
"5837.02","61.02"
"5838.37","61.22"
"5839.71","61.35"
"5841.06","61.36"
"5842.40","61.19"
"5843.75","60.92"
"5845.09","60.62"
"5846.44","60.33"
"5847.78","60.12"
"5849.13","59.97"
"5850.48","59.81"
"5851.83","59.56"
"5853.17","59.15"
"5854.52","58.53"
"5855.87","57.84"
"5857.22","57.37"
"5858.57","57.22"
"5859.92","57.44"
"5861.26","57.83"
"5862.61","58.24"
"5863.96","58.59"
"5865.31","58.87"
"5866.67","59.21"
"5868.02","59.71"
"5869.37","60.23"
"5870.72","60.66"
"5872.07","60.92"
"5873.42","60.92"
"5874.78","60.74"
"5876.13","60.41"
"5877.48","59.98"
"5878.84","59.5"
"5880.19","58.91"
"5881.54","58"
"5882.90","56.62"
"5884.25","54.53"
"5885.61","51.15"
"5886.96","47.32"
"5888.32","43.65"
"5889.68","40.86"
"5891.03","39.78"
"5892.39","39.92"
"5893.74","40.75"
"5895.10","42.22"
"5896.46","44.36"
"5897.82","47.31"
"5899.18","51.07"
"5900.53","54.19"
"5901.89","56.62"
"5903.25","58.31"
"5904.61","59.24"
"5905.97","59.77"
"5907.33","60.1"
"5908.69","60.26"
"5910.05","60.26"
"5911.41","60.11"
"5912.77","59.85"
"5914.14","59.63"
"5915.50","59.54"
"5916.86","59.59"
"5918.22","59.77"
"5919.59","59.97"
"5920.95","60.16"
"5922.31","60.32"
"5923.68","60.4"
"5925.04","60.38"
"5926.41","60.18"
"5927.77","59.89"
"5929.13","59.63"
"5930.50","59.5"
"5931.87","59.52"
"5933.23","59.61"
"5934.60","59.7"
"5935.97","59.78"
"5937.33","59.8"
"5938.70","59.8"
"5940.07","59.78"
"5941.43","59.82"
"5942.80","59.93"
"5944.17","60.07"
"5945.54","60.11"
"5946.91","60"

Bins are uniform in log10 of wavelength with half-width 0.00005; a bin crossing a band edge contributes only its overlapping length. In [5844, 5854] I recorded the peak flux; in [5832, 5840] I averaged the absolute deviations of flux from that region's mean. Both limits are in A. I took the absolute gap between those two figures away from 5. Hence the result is -55.5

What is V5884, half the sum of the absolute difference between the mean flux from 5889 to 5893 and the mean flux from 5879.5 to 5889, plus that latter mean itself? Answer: 32.8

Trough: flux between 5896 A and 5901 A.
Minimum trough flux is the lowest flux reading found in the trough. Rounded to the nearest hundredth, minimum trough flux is 44.36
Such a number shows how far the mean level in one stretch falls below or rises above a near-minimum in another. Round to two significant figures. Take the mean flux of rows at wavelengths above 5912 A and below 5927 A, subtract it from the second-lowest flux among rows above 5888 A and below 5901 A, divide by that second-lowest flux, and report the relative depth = -0.50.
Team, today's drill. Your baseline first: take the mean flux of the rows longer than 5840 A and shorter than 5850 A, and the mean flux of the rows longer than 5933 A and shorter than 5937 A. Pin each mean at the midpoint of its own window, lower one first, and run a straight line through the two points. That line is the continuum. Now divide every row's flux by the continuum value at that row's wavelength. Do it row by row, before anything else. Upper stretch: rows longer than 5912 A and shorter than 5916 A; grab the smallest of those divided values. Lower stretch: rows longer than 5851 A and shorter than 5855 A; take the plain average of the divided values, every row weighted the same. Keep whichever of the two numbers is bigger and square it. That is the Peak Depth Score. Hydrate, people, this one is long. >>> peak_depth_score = 0.988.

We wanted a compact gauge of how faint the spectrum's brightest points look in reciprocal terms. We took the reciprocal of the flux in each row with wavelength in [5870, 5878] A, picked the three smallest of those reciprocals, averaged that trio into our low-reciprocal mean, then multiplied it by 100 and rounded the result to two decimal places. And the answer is 1.64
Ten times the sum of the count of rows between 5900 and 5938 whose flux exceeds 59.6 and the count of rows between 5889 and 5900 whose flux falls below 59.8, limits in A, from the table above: 280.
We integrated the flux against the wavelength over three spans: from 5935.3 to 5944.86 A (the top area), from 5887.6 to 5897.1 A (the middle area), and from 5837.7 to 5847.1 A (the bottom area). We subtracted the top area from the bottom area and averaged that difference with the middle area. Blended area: 198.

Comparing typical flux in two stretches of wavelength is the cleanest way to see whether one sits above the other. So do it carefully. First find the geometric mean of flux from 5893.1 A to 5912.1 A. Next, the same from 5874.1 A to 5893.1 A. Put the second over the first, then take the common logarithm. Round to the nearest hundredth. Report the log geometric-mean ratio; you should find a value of -0.01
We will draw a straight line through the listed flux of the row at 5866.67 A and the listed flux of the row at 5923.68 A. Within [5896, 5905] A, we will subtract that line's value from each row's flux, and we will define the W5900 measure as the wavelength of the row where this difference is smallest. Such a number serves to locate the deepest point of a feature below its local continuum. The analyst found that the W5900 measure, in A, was 5896.46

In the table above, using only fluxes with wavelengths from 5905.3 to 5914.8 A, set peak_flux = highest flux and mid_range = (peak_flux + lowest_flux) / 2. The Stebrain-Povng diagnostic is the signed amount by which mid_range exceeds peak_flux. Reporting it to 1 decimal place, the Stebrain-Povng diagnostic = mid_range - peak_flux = -0.3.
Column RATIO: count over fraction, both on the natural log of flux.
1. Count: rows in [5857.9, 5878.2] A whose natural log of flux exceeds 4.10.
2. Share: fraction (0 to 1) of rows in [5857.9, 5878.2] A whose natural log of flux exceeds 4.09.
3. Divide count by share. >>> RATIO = 10.7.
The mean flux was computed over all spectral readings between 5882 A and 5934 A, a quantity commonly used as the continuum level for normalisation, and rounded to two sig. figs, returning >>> 55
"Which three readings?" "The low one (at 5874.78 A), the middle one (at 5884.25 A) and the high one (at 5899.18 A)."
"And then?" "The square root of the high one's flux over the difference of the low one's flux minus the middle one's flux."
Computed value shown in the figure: 3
